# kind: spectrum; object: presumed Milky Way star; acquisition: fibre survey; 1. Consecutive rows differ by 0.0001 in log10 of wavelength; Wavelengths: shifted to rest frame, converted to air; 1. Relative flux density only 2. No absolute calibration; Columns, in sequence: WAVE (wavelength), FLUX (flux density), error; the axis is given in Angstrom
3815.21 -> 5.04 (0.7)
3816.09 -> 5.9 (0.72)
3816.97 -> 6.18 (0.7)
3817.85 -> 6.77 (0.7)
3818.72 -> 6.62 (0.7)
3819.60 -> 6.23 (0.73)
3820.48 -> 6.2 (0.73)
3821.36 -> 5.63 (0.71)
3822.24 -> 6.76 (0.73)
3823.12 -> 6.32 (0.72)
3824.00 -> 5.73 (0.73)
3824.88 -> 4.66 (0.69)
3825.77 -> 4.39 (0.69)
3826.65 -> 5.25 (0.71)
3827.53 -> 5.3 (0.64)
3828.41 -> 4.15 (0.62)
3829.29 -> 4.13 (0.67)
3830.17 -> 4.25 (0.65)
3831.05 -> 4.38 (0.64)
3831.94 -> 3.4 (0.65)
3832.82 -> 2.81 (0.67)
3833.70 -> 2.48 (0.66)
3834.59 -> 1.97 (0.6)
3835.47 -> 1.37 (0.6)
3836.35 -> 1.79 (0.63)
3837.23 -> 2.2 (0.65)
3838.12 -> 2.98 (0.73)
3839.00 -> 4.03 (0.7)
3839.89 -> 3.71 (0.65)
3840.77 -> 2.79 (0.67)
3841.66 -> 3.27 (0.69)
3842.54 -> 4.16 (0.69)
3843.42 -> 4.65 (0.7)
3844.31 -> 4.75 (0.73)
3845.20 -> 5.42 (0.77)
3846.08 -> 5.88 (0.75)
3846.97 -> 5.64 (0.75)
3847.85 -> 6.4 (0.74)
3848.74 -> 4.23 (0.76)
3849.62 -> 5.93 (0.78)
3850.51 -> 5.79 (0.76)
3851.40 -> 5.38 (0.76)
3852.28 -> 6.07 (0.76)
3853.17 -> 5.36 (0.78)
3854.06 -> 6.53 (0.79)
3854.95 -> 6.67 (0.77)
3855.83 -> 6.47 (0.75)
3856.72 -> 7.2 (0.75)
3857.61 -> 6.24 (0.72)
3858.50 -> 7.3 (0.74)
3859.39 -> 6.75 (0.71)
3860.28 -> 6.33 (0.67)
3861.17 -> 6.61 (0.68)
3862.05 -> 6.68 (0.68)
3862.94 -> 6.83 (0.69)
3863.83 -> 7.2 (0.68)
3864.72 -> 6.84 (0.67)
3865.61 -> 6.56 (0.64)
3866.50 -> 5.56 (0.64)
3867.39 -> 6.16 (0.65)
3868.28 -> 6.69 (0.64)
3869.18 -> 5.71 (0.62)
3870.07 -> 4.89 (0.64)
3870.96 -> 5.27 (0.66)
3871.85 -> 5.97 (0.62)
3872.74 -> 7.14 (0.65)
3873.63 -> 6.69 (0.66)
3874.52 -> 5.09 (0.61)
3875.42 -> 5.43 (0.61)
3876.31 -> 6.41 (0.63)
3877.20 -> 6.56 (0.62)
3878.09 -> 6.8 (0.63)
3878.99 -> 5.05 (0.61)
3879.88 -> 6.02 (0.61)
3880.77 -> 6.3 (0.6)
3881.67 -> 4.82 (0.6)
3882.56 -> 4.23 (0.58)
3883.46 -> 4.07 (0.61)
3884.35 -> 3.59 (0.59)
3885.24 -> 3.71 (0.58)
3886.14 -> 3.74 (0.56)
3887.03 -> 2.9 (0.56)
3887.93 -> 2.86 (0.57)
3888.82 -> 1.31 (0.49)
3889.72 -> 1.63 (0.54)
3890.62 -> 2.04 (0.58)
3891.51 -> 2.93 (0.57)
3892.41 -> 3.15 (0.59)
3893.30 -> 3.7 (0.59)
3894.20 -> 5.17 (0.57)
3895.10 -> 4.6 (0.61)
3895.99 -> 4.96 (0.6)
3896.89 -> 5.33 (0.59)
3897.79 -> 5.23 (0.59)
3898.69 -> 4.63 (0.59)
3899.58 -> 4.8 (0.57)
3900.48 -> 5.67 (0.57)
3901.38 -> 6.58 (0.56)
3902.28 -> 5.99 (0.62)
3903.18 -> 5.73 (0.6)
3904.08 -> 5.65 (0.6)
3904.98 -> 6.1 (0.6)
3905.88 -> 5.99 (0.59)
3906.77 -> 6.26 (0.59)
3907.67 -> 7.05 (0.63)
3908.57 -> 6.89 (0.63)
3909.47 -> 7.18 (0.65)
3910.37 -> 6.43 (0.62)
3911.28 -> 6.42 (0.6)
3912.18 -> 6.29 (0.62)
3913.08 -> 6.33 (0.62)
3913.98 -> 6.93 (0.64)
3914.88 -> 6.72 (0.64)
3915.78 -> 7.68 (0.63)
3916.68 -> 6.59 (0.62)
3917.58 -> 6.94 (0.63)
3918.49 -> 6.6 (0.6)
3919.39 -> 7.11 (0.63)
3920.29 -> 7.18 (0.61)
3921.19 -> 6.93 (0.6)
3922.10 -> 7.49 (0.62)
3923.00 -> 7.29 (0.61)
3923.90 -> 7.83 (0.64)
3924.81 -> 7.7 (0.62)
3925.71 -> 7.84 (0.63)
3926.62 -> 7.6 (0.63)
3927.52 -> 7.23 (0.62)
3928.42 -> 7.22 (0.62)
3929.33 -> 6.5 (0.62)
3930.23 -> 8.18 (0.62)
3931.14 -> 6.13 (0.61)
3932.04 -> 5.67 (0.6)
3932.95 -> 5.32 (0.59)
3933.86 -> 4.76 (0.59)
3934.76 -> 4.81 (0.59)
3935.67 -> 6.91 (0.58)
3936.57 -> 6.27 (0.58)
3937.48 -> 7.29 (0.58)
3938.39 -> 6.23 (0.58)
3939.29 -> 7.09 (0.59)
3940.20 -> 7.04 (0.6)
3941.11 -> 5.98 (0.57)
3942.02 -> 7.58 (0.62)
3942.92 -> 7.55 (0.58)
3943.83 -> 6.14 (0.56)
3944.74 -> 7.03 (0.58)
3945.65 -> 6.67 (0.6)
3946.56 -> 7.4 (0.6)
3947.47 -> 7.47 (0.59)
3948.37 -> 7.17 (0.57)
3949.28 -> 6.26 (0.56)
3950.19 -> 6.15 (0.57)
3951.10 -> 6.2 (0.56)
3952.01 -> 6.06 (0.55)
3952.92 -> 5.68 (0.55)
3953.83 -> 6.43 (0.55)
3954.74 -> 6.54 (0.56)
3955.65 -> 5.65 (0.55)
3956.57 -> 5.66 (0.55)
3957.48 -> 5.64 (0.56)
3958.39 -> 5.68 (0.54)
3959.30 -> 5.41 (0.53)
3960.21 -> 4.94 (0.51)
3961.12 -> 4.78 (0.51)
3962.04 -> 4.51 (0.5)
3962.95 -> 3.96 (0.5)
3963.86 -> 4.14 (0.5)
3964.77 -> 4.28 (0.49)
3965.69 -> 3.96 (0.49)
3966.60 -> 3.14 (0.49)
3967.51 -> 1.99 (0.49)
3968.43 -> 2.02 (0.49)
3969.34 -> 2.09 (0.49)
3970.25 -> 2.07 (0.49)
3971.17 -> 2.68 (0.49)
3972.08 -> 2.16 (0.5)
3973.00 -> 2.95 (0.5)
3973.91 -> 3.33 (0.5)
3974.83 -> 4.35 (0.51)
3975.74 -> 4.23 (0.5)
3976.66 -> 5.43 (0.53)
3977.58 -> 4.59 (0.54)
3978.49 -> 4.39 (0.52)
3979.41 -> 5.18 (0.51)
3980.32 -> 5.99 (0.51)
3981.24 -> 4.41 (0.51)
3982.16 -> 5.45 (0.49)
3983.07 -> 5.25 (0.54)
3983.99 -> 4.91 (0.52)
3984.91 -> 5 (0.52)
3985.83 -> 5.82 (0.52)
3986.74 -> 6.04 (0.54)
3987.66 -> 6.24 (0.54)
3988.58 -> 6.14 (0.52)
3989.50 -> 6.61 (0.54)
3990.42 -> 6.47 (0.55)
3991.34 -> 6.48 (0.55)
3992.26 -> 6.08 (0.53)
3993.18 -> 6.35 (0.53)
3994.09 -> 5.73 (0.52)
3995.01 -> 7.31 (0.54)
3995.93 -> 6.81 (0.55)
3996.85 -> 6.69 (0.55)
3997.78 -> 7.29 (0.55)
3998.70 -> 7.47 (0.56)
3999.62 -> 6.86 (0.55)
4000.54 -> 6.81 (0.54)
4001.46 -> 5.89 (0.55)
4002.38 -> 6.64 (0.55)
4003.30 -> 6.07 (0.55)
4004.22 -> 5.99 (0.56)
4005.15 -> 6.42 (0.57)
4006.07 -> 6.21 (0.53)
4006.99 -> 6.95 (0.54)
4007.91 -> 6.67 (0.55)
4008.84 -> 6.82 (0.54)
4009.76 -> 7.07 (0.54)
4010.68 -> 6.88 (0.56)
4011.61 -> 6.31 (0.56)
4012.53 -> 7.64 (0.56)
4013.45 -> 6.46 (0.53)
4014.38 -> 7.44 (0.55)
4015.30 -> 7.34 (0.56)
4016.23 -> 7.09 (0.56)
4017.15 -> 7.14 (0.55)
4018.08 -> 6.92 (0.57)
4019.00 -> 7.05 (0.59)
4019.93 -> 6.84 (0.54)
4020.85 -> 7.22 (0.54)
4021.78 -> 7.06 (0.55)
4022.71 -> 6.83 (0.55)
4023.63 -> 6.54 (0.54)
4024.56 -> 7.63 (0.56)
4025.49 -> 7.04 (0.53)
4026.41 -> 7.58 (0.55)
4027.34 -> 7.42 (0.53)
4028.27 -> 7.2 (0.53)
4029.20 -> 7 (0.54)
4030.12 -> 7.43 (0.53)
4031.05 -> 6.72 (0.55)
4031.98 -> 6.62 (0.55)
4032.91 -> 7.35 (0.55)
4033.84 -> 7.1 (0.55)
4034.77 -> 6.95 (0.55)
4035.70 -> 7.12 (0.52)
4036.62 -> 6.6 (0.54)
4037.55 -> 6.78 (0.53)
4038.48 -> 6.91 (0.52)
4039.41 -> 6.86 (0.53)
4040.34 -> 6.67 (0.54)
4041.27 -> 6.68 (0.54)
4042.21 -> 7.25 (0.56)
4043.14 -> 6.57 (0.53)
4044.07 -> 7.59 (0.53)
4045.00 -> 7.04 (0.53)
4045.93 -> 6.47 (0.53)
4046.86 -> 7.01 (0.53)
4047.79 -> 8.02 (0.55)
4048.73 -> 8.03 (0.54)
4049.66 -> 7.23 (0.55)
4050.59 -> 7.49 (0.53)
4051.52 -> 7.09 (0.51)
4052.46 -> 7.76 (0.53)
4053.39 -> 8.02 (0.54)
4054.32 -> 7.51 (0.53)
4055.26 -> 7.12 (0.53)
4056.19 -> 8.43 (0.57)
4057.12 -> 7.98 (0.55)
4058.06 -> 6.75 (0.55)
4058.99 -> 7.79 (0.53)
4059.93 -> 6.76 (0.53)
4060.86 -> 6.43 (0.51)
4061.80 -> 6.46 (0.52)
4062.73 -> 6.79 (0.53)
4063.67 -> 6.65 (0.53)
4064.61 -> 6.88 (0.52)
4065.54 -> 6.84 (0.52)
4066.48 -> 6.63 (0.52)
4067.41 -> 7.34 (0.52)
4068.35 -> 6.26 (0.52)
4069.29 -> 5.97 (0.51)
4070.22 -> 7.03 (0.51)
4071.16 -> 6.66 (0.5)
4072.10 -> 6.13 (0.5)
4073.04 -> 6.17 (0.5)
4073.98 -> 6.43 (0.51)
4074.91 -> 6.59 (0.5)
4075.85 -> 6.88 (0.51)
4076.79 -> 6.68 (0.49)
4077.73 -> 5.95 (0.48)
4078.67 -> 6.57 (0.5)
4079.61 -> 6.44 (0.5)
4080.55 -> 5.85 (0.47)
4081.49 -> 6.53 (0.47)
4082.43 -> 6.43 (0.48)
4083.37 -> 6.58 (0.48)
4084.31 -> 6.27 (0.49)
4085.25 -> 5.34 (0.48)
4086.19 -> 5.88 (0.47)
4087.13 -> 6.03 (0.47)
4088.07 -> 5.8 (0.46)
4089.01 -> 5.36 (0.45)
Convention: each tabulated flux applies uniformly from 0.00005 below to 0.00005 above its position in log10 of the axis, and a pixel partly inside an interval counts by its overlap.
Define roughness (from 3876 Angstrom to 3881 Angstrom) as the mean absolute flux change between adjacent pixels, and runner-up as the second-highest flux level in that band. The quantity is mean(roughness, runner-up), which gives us 3.6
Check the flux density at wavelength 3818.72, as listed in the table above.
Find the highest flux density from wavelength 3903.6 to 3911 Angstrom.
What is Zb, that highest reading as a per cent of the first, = 108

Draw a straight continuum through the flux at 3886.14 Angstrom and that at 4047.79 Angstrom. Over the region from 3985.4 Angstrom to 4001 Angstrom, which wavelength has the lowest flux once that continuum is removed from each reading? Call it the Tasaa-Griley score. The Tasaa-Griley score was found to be 3994.09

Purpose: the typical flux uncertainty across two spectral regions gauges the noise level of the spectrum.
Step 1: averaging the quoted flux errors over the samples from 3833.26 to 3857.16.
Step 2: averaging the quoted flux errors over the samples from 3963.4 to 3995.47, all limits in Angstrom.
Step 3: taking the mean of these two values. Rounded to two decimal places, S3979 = 0.62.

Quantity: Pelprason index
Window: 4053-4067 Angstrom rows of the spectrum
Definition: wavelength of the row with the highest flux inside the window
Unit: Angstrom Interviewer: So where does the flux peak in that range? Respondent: 4056.19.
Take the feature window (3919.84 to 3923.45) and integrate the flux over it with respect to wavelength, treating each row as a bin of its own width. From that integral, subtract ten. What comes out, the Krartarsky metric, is 16.1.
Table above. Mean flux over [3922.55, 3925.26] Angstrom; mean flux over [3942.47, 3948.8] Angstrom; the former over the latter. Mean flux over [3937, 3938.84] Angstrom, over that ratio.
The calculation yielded 6.3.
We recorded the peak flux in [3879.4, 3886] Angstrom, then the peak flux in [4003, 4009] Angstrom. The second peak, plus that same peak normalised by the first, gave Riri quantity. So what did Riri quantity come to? 8.1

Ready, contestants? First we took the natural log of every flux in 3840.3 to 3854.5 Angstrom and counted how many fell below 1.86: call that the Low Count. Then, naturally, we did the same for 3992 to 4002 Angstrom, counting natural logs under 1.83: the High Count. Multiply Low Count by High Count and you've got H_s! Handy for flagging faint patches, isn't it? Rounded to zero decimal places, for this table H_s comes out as 45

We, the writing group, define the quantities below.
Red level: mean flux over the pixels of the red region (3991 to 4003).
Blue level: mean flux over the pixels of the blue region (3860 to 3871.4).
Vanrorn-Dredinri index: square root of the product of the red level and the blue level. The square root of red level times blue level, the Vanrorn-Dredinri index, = 6.4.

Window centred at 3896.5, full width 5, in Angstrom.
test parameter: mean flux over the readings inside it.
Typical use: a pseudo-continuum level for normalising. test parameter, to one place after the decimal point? 5.0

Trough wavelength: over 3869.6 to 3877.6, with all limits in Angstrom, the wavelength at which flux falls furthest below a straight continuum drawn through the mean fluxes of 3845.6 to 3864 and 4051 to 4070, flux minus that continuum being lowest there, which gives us 3870.07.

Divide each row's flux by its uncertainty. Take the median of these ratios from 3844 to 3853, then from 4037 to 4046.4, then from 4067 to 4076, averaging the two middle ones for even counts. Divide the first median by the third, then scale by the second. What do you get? 7.5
